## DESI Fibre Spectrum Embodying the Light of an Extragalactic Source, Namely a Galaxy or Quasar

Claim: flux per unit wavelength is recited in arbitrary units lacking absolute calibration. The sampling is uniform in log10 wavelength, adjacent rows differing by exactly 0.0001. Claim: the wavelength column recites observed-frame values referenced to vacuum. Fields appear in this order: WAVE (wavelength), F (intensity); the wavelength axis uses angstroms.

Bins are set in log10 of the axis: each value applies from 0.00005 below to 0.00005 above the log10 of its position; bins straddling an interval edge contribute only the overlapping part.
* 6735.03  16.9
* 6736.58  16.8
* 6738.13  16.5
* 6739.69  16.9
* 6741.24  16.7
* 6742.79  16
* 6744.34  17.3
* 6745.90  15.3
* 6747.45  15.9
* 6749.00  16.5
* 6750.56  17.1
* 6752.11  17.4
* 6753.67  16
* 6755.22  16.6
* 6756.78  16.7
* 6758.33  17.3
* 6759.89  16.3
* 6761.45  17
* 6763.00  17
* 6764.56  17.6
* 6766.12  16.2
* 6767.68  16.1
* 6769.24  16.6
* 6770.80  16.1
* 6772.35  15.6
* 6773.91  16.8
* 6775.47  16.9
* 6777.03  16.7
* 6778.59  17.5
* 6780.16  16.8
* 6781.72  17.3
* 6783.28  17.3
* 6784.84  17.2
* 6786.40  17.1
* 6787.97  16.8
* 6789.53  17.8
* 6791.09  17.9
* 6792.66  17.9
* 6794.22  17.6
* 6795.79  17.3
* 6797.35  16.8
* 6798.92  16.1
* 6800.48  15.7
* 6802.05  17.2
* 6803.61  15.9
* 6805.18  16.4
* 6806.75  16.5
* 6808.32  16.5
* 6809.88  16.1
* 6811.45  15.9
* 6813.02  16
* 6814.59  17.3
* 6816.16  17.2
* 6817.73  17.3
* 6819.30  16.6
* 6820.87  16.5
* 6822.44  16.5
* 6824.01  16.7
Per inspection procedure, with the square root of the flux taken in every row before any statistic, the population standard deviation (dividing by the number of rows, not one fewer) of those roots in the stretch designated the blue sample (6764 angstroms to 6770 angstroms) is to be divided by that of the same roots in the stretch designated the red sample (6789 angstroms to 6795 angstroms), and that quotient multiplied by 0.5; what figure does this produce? 2.48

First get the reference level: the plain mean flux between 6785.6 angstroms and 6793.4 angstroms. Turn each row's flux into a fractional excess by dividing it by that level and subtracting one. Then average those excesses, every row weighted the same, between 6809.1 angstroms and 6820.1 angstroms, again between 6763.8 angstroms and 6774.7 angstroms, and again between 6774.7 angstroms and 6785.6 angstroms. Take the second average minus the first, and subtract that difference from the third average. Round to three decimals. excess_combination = -0.011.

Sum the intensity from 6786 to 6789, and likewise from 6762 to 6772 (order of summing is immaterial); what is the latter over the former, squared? 8.6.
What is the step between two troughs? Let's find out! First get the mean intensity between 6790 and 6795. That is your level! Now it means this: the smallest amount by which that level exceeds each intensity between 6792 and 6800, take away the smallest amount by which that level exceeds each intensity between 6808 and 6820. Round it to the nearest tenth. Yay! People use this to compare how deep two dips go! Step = -0.6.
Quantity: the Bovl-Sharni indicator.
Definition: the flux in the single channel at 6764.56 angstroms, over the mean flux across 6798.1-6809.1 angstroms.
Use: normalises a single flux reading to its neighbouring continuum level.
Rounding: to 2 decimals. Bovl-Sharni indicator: 1.08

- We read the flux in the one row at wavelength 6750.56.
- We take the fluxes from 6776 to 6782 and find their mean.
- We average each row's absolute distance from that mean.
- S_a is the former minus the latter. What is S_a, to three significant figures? 16.8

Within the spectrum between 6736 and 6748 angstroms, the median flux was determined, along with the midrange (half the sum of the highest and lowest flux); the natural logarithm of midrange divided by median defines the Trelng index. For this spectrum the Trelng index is -0.018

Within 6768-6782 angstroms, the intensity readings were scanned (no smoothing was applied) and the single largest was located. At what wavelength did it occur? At 6778.59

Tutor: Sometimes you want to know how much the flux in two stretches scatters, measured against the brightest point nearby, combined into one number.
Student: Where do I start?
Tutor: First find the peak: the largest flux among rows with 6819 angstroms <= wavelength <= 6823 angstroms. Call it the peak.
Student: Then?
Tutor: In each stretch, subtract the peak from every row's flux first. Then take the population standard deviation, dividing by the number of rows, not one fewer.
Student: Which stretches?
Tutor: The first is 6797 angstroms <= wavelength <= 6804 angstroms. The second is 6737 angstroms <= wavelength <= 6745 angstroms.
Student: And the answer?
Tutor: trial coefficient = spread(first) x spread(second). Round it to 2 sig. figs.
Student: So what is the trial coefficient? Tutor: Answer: 0.24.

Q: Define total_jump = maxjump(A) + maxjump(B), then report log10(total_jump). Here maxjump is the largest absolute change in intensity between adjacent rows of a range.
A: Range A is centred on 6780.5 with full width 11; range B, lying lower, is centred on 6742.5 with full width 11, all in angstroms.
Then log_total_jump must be 0.447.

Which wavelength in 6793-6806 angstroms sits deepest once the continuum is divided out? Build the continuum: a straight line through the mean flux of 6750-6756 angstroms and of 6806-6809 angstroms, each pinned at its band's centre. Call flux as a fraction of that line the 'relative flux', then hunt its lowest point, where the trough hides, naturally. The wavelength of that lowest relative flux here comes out 6800.48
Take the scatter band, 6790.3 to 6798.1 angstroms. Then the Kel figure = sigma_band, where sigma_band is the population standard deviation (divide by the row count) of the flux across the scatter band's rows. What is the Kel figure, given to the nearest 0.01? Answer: 0.41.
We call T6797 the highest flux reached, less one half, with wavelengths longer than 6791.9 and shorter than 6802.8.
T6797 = 17.40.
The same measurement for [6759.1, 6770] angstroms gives 17.10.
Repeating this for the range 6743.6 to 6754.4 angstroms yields 16.90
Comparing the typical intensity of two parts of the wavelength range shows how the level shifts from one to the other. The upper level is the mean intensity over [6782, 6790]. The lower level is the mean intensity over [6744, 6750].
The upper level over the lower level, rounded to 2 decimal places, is 1.06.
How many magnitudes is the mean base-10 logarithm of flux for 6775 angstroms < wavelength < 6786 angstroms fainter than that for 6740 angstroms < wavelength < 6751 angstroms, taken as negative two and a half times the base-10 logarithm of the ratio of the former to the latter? -0.016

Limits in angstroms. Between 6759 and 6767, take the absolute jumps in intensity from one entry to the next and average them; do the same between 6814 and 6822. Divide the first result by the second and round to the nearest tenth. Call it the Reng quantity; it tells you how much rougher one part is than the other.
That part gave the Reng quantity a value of 2.7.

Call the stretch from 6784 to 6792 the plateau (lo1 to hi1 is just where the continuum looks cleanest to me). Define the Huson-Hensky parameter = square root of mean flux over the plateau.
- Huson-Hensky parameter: 4.17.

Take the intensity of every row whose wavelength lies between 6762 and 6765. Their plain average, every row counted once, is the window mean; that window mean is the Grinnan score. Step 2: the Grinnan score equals 17.3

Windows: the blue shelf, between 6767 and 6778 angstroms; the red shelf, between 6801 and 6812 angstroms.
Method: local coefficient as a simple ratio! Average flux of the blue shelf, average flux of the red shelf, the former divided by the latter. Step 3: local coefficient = 1.00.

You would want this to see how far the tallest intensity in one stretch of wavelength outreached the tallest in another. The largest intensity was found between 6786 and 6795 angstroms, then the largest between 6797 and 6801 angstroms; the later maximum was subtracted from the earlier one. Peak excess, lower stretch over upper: 1.1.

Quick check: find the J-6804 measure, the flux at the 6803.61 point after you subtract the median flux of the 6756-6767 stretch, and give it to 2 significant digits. -1.1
